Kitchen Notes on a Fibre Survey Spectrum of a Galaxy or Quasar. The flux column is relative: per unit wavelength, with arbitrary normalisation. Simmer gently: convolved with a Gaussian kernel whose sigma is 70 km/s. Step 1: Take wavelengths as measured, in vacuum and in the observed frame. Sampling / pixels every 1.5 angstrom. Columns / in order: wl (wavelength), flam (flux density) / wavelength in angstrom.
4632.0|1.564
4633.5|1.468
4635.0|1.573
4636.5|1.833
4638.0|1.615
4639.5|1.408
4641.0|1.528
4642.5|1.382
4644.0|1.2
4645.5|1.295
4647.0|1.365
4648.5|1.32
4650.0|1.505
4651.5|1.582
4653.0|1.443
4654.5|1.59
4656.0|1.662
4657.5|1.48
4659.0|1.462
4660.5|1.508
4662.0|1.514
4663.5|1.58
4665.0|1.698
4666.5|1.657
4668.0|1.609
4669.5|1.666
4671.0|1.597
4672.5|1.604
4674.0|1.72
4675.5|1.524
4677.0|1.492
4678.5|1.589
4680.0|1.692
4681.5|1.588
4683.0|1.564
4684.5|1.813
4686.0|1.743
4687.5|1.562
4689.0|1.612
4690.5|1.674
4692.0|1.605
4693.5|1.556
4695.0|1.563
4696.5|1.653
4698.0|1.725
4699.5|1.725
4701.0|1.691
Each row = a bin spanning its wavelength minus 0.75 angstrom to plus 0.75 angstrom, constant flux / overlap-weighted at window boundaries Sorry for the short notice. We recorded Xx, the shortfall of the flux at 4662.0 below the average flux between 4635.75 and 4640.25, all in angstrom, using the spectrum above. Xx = 0.10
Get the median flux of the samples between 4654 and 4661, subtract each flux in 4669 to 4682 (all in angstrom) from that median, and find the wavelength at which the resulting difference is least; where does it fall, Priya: 4674.0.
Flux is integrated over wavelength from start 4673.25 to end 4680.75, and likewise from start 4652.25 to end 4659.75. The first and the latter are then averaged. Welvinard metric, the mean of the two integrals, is 11.7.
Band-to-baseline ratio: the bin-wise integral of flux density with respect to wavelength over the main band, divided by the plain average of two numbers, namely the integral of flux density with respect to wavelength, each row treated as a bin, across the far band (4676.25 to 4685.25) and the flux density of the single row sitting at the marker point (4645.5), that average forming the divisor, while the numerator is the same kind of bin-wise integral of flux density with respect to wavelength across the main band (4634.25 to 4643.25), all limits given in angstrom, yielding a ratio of 1.76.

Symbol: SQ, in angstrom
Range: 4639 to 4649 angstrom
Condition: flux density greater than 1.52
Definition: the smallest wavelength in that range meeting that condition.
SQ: 4641.0 angstrom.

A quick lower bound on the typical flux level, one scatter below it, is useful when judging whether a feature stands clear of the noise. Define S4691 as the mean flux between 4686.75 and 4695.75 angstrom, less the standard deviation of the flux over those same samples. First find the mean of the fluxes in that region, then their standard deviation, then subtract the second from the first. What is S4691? 1.55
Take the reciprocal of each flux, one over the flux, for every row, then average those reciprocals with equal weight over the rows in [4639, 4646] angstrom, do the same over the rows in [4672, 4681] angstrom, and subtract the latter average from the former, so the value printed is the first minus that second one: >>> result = 0.11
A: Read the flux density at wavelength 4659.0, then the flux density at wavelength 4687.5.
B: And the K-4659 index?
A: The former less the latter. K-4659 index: -0.10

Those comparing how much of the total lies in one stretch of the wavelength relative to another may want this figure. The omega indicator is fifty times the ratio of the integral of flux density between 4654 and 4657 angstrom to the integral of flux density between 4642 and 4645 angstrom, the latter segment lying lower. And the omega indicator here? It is 63.0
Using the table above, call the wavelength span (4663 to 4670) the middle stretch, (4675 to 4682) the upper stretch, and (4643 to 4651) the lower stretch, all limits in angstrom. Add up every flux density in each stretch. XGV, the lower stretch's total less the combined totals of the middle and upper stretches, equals -9.4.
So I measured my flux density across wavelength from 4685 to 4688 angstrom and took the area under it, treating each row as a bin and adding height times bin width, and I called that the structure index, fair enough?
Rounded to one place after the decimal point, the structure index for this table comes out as 5.0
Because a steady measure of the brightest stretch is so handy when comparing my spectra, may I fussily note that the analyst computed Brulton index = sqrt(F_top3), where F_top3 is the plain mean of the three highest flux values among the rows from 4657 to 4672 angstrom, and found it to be 1.29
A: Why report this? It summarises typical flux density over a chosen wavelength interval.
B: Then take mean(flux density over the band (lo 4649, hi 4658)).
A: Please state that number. 1.54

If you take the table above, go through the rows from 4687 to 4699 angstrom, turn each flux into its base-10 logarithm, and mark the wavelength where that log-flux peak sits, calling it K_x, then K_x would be 4698.0 angstrom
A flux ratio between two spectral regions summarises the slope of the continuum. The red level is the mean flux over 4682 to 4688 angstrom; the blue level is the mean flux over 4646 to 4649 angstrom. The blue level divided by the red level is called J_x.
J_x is 0.80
